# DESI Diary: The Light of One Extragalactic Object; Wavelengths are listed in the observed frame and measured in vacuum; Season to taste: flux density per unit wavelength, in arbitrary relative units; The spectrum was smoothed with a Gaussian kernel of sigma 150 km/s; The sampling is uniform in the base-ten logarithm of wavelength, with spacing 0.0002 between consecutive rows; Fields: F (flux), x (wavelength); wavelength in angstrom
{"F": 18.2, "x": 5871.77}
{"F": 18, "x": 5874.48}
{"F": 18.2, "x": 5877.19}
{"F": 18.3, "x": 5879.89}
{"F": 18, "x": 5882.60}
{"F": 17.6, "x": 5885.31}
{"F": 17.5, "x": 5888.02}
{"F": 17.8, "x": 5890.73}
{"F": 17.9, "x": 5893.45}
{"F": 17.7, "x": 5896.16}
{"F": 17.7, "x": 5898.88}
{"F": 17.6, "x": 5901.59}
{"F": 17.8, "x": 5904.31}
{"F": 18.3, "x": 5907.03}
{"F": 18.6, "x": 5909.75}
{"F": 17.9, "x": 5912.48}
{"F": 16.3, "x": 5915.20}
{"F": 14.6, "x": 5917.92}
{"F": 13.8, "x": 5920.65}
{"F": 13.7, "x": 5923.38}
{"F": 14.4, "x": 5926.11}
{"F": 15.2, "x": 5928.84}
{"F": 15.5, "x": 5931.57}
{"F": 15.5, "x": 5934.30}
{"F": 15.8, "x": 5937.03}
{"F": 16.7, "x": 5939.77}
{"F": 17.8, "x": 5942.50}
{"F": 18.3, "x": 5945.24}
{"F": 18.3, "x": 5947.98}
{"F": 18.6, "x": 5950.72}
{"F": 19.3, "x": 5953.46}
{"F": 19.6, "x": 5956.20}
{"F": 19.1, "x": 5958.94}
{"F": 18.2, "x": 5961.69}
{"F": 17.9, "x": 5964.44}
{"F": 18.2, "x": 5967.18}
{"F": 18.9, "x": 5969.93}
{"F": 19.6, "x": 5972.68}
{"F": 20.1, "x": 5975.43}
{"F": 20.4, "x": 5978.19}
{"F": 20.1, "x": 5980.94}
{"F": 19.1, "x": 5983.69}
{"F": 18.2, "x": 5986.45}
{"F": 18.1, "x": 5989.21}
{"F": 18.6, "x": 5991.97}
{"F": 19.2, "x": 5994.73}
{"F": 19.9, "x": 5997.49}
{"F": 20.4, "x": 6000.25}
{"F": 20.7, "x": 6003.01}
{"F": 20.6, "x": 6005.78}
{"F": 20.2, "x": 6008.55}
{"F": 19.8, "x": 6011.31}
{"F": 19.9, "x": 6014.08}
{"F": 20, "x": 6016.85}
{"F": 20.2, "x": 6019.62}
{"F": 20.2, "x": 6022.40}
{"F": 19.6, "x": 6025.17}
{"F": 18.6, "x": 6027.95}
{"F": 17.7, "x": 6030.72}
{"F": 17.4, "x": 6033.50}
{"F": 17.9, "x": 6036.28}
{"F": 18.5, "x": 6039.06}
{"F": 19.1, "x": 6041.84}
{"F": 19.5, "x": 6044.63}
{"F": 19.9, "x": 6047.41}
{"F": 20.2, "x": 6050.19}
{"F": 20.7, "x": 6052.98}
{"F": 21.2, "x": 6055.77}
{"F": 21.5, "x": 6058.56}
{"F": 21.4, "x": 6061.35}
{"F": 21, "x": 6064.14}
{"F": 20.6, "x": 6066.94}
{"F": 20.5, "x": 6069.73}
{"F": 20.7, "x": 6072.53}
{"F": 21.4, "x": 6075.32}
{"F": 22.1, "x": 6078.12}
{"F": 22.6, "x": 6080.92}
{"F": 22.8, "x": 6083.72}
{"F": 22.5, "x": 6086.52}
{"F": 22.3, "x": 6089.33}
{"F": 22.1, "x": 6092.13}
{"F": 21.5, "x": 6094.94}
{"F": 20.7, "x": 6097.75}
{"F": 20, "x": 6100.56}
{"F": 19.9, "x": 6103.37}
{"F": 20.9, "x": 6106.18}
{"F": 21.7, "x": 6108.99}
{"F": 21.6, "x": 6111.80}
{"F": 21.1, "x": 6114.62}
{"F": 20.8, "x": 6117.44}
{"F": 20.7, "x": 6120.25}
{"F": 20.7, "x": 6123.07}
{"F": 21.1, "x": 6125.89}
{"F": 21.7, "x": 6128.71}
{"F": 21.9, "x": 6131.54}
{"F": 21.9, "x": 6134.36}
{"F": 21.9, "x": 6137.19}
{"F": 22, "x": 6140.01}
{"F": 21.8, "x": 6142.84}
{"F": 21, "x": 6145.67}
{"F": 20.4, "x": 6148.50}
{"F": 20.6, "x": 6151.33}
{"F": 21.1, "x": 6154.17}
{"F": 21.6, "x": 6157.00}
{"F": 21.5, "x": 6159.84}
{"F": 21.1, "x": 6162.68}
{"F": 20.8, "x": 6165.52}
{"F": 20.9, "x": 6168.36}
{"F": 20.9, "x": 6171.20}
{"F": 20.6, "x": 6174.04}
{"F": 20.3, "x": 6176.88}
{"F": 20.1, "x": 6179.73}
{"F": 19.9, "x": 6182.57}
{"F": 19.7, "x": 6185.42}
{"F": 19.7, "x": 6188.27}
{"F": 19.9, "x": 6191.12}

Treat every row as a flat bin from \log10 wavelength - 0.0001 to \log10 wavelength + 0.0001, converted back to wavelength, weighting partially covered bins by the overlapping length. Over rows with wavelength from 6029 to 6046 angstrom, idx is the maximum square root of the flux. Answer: 4.42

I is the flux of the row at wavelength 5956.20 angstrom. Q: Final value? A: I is 19.6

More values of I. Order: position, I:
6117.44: 20.8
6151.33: 20.6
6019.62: 20.2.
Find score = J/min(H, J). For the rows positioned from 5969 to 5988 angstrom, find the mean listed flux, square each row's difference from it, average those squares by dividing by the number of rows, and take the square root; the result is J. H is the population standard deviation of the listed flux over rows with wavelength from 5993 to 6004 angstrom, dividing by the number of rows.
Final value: 1.29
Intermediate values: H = 0.57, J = 0.73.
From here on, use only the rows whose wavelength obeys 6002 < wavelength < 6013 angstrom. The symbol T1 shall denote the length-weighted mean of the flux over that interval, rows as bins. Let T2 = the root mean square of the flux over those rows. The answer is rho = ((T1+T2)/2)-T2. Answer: -0.016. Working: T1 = 20.3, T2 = 20.3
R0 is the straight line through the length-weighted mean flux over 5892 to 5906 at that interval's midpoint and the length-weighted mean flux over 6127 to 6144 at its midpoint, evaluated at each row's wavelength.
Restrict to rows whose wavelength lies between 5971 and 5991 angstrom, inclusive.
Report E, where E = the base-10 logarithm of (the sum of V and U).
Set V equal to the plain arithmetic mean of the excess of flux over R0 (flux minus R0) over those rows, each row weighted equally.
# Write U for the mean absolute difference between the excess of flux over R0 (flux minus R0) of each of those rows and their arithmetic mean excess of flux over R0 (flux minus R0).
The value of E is 0.02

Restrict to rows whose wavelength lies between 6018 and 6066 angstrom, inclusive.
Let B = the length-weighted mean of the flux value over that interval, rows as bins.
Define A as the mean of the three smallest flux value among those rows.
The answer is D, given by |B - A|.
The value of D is 2.0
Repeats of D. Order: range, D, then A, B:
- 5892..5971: 3.2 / 14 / 17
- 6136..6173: 0.6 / 21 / 21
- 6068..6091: 1.0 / 21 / 22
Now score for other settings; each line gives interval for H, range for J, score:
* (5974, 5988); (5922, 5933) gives 1.00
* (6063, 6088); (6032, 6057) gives 1.37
